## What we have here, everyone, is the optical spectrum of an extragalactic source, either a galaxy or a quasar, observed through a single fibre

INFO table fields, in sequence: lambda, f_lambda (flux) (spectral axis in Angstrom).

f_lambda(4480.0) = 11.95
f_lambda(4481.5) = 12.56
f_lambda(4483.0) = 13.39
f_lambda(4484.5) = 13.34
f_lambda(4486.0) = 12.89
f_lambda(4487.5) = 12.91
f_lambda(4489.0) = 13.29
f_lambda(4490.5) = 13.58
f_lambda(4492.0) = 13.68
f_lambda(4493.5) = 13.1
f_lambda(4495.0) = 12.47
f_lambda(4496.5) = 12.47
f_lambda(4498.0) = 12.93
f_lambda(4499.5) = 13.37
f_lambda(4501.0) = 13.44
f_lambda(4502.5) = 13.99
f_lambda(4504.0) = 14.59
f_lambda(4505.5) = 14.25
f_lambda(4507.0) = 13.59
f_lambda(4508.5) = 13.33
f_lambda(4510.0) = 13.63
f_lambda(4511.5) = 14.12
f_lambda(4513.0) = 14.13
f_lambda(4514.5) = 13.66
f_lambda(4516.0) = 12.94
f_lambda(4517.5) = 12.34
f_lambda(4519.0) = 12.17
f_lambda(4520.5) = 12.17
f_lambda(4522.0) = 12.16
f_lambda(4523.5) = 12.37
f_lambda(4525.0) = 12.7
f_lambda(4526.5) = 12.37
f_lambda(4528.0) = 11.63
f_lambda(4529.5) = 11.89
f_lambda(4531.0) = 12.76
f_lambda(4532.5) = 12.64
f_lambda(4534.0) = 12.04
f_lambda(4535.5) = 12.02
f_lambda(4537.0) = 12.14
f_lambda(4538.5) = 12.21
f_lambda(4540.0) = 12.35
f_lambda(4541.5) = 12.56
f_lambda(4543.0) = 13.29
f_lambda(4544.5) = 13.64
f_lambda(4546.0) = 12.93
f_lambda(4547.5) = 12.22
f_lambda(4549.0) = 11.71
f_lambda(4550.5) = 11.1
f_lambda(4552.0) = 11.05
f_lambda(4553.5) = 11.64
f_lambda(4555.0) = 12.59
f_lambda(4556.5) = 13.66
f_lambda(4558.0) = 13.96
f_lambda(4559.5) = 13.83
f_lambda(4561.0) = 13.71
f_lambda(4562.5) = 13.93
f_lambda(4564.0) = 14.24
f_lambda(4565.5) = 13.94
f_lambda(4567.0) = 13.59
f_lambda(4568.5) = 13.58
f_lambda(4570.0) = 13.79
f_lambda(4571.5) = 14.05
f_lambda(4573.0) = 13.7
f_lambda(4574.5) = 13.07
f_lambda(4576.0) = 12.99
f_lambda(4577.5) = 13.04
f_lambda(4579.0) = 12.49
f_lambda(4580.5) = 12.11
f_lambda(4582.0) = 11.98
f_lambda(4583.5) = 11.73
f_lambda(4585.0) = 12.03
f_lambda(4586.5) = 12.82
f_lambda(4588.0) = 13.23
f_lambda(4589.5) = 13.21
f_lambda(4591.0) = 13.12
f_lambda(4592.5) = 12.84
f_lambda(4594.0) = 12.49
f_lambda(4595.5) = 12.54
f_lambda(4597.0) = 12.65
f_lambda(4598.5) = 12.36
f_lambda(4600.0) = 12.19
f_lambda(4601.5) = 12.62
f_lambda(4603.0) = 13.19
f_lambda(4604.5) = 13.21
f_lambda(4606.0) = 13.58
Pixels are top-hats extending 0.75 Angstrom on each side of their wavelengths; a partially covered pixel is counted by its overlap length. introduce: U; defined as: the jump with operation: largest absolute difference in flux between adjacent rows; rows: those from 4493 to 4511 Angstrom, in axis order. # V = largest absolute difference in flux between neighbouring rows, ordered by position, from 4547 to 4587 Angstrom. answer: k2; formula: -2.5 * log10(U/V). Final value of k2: 0.5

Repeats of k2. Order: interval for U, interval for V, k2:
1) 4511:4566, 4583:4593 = -0.3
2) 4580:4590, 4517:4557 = 0.3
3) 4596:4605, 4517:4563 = 0.7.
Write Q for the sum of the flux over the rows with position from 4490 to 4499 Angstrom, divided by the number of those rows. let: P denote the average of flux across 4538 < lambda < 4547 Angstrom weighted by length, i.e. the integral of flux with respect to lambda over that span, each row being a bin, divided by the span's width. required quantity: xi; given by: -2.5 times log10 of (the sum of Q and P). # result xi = -3.53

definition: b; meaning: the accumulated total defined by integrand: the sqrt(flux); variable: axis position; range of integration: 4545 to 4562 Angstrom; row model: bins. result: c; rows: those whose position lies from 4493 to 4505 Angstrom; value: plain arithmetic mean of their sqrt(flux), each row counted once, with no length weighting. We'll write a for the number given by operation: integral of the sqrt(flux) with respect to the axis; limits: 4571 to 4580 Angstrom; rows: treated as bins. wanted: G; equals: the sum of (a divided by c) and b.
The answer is 69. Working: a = 32.7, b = 60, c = 3.65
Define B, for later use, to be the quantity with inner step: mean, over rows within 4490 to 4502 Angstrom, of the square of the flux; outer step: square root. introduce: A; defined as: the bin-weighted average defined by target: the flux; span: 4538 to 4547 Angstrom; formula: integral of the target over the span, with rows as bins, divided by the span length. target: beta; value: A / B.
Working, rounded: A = 12.8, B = 13.1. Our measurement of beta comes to 0.98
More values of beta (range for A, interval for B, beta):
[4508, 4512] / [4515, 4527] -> 1.10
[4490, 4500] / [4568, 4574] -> 0.95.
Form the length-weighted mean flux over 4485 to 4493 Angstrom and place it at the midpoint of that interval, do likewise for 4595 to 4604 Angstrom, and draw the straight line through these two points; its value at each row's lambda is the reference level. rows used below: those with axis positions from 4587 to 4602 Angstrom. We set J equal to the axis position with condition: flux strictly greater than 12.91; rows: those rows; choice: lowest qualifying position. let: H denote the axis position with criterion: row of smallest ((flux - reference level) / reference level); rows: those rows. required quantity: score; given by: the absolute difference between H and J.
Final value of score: 12.0 Angstrom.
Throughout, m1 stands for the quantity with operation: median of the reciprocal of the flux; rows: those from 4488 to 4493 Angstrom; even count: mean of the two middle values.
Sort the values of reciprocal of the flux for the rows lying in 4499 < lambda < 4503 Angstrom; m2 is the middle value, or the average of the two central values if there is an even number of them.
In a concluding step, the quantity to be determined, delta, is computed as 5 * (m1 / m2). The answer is 4.9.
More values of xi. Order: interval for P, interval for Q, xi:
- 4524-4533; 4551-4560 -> -3.50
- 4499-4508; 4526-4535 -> -3.54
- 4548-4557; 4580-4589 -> -3.46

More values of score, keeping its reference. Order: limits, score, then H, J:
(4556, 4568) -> 10.5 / 4567.0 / 4556.5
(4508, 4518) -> 9.0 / 4517.5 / 4508.5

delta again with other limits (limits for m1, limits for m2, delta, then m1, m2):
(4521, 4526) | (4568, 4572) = 5.6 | 0.0808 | 0.073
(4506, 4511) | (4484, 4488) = 4.7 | 0.0736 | 0.077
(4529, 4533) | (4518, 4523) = 4.8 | 0.0791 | 0.082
